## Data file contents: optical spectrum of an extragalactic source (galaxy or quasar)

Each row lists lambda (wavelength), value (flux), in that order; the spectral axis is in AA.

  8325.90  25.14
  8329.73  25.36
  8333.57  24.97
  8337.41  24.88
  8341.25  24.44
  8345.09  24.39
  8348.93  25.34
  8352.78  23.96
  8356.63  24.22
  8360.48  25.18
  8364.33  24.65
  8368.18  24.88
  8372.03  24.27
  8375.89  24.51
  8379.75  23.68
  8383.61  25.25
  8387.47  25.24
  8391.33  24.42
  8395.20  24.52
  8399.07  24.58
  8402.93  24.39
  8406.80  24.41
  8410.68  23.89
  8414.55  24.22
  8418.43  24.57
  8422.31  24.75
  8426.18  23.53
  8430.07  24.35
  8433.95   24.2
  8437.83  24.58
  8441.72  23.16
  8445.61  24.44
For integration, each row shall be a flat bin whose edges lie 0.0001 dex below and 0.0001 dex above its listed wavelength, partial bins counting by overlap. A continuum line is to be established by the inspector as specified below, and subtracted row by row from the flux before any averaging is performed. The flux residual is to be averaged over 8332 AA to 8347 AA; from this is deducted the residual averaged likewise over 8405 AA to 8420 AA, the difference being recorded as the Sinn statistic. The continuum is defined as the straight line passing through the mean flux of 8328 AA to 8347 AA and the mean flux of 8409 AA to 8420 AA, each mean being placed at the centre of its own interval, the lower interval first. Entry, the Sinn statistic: -0.15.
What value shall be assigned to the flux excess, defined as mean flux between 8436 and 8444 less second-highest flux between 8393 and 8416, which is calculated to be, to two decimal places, -0.65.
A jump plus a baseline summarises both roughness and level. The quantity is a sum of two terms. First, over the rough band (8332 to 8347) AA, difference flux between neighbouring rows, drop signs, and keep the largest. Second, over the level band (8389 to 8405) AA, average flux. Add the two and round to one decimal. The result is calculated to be 24.9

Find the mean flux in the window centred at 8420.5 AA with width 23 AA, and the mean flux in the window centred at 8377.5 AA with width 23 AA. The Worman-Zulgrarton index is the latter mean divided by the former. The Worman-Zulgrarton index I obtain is 1.02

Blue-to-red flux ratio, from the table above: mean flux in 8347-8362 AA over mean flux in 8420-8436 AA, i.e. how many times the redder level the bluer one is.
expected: 1.02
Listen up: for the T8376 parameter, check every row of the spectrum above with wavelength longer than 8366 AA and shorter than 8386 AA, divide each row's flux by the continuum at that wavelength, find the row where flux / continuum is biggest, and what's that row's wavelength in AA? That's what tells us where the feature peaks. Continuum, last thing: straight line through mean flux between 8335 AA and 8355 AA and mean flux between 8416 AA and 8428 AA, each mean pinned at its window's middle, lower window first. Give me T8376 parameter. 8383.61 AA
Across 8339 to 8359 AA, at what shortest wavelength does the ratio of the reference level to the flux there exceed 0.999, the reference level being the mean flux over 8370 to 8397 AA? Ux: 8341.25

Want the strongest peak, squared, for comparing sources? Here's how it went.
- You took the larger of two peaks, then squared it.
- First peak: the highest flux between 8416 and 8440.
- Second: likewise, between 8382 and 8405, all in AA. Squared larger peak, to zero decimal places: 638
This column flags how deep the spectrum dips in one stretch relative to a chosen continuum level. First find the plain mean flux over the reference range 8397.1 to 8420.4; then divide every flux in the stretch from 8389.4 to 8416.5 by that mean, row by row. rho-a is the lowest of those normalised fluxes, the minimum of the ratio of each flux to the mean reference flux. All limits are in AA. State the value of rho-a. 0.981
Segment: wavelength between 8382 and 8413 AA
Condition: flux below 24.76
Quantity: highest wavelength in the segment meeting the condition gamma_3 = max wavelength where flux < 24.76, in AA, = 8410.68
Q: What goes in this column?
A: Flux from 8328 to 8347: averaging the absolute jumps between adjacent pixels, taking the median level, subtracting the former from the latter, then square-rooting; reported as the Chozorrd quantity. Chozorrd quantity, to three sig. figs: 4.96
